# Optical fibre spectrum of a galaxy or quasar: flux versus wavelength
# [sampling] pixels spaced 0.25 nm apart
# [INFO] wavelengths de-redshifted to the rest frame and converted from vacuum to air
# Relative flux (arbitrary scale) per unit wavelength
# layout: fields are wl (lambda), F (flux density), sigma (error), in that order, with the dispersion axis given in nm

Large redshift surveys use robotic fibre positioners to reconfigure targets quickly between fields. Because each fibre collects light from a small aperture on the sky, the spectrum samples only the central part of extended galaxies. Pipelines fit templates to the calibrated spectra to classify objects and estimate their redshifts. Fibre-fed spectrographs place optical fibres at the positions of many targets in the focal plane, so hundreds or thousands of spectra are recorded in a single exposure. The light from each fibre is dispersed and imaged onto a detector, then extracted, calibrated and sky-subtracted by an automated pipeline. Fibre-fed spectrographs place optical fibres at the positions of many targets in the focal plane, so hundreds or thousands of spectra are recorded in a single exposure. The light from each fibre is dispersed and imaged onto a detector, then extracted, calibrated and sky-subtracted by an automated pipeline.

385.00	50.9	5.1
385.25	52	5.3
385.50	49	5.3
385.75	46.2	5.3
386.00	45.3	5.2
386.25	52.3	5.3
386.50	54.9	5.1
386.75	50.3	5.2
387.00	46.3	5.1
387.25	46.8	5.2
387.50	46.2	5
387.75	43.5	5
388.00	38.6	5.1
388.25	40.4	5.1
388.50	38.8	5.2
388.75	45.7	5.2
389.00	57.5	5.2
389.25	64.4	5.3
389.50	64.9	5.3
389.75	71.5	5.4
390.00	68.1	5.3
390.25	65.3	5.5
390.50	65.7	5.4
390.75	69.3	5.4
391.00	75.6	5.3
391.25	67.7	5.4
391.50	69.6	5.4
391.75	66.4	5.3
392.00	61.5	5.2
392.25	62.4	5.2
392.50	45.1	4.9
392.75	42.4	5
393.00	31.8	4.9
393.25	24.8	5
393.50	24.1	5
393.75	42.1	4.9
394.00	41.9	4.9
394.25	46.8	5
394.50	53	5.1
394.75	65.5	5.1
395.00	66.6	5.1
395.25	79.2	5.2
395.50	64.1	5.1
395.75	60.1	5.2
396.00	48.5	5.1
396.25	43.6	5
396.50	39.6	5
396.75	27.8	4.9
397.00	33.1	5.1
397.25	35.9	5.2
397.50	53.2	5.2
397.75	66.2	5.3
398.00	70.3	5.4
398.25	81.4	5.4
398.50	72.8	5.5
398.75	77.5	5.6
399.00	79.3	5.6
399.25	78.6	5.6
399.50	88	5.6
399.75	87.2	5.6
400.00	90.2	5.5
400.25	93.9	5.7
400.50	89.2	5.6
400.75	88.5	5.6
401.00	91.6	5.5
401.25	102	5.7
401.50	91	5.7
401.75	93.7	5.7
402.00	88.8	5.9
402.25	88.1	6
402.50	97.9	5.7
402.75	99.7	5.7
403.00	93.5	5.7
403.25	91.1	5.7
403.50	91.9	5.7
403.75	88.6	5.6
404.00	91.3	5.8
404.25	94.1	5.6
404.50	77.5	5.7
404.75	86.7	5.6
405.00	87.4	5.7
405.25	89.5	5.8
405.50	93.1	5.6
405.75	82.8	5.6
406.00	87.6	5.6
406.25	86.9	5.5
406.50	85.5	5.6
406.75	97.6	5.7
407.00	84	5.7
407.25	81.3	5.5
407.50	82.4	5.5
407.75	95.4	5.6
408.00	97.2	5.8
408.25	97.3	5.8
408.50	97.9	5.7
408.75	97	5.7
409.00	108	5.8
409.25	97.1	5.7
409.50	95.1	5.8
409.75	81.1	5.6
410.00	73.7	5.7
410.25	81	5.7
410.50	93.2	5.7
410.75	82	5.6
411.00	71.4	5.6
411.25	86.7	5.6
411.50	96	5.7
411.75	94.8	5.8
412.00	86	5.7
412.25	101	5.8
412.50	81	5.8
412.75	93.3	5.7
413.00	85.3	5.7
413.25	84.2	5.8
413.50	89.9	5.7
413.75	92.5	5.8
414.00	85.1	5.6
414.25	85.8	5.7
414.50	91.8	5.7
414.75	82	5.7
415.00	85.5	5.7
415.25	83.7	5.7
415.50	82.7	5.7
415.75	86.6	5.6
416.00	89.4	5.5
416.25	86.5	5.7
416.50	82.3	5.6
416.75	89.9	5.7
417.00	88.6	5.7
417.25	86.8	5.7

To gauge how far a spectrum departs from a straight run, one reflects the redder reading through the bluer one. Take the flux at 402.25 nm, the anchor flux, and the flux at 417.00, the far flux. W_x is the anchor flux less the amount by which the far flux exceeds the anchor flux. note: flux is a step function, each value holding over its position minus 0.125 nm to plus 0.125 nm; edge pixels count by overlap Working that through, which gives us 88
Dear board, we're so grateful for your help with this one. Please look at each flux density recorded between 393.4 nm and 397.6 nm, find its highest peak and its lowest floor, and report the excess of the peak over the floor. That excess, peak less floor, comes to 55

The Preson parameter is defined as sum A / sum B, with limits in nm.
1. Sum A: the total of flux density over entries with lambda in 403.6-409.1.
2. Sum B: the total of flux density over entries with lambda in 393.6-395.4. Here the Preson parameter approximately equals 5.0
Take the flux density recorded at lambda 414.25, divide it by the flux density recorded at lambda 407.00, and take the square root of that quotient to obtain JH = 1.01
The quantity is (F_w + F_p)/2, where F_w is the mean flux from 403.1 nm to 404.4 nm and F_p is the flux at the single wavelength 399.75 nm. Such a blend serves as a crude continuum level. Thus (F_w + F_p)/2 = 89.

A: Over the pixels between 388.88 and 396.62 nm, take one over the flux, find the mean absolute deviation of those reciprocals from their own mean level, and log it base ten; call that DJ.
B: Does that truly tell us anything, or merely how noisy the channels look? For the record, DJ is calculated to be -2.27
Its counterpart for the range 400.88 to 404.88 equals -3.33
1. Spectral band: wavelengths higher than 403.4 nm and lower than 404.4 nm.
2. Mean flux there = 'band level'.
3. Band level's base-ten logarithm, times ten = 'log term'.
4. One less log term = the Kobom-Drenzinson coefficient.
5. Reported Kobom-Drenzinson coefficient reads -18.6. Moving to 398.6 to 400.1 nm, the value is -18.2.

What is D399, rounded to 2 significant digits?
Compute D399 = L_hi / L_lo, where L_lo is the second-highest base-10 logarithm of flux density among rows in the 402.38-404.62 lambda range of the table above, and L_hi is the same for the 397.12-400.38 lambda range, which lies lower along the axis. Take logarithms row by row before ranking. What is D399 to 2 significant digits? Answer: 0.98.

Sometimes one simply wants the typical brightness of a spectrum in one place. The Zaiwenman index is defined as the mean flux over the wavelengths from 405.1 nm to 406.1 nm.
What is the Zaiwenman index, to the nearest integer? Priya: 88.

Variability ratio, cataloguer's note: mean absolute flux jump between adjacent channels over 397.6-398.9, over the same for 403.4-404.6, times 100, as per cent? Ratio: 112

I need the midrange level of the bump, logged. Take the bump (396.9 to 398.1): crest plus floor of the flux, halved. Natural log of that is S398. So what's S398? 3.9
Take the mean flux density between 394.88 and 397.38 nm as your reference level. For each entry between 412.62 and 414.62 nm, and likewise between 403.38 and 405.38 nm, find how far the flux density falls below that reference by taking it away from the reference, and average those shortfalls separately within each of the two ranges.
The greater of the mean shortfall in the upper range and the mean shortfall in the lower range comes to -39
